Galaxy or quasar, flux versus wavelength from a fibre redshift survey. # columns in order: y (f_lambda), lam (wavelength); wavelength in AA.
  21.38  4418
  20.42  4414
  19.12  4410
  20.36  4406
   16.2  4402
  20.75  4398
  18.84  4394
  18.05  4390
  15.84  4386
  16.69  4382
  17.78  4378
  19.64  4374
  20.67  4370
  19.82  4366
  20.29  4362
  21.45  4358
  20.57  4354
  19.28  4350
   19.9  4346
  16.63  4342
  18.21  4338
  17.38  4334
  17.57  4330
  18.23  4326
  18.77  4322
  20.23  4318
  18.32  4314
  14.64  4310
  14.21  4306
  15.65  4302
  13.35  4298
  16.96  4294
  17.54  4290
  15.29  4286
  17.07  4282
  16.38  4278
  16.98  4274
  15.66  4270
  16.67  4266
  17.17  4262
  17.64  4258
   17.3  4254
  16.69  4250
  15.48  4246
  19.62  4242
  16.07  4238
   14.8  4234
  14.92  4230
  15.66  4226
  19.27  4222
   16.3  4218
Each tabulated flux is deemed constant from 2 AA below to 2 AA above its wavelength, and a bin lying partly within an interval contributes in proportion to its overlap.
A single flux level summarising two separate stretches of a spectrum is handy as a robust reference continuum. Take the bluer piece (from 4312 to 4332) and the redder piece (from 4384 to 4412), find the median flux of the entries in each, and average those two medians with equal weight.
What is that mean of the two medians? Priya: 18.6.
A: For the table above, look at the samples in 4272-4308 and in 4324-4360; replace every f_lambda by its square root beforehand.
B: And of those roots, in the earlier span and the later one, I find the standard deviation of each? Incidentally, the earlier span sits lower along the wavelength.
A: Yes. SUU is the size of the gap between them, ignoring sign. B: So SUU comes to 0.00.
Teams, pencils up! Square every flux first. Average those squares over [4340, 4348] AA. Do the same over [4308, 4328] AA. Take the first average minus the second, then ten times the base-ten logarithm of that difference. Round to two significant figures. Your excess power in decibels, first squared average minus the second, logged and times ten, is 8.8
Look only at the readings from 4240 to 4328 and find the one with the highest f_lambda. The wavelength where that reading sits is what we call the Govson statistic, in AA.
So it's 4318 AA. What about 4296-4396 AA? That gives 4358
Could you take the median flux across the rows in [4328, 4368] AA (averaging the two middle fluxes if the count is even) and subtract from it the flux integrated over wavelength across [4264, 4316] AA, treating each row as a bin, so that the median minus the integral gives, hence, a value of -815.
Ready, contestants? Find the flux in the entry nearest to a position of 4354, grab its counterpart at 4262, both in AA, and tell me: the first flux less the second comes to 3.4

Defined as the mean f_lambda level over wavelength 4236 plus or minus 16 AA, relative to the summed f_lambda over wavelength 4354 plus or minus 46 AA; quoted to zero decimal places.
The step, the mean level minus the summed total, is -413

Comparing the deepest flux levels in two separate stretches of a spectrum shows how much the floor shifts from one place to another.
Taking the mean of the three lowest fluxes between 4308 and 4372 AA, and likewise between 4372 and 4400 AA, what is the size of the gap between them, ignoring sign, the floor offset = 0.55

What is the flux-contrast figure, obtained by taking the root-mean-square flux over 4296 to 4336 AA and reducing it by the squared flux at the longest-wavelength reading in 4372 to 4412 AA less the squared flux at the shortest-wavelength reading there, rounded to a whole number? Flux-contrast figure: 37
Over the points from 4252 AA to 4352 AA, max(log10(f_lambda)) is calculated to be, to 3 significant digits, 1.31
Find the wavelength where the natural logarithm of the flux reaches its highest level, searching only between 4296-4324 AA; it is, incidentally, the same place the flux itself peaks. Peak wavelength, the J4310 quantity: 4318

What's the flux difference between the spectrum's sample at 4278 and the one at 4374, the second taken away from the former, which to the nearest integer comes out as -3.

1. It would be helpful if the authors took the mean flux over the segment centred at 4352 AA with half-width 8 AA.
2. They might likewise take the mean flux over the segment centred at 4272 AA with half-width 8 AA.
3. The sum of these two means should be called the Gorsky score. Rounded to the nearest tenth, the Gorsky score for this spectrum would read 36.7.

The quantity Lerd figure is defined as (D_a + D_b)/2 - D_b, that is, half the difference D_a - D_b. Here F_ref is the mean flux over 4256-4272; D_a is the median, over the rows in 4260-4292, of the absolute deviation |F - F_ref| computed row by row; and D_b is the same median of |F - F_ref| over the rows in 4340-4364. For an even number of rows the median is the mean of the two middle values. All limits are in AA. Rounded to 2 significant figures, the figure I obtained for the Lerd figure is -1.5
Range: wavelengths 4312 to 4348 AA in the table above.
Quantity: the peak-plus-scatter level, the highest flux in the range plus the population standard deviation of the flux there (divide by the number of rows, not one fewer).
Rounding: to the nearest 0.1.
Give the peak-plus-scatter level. 21.3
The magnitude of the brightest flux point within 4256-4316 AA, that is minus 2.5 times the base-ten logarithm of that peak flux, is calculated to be -3.16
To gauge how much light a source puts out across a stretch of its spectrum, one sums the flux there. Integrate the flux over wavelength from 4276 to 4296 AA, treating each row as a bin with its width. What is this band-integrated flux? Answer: 333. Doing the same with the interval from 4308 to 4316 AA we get 132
